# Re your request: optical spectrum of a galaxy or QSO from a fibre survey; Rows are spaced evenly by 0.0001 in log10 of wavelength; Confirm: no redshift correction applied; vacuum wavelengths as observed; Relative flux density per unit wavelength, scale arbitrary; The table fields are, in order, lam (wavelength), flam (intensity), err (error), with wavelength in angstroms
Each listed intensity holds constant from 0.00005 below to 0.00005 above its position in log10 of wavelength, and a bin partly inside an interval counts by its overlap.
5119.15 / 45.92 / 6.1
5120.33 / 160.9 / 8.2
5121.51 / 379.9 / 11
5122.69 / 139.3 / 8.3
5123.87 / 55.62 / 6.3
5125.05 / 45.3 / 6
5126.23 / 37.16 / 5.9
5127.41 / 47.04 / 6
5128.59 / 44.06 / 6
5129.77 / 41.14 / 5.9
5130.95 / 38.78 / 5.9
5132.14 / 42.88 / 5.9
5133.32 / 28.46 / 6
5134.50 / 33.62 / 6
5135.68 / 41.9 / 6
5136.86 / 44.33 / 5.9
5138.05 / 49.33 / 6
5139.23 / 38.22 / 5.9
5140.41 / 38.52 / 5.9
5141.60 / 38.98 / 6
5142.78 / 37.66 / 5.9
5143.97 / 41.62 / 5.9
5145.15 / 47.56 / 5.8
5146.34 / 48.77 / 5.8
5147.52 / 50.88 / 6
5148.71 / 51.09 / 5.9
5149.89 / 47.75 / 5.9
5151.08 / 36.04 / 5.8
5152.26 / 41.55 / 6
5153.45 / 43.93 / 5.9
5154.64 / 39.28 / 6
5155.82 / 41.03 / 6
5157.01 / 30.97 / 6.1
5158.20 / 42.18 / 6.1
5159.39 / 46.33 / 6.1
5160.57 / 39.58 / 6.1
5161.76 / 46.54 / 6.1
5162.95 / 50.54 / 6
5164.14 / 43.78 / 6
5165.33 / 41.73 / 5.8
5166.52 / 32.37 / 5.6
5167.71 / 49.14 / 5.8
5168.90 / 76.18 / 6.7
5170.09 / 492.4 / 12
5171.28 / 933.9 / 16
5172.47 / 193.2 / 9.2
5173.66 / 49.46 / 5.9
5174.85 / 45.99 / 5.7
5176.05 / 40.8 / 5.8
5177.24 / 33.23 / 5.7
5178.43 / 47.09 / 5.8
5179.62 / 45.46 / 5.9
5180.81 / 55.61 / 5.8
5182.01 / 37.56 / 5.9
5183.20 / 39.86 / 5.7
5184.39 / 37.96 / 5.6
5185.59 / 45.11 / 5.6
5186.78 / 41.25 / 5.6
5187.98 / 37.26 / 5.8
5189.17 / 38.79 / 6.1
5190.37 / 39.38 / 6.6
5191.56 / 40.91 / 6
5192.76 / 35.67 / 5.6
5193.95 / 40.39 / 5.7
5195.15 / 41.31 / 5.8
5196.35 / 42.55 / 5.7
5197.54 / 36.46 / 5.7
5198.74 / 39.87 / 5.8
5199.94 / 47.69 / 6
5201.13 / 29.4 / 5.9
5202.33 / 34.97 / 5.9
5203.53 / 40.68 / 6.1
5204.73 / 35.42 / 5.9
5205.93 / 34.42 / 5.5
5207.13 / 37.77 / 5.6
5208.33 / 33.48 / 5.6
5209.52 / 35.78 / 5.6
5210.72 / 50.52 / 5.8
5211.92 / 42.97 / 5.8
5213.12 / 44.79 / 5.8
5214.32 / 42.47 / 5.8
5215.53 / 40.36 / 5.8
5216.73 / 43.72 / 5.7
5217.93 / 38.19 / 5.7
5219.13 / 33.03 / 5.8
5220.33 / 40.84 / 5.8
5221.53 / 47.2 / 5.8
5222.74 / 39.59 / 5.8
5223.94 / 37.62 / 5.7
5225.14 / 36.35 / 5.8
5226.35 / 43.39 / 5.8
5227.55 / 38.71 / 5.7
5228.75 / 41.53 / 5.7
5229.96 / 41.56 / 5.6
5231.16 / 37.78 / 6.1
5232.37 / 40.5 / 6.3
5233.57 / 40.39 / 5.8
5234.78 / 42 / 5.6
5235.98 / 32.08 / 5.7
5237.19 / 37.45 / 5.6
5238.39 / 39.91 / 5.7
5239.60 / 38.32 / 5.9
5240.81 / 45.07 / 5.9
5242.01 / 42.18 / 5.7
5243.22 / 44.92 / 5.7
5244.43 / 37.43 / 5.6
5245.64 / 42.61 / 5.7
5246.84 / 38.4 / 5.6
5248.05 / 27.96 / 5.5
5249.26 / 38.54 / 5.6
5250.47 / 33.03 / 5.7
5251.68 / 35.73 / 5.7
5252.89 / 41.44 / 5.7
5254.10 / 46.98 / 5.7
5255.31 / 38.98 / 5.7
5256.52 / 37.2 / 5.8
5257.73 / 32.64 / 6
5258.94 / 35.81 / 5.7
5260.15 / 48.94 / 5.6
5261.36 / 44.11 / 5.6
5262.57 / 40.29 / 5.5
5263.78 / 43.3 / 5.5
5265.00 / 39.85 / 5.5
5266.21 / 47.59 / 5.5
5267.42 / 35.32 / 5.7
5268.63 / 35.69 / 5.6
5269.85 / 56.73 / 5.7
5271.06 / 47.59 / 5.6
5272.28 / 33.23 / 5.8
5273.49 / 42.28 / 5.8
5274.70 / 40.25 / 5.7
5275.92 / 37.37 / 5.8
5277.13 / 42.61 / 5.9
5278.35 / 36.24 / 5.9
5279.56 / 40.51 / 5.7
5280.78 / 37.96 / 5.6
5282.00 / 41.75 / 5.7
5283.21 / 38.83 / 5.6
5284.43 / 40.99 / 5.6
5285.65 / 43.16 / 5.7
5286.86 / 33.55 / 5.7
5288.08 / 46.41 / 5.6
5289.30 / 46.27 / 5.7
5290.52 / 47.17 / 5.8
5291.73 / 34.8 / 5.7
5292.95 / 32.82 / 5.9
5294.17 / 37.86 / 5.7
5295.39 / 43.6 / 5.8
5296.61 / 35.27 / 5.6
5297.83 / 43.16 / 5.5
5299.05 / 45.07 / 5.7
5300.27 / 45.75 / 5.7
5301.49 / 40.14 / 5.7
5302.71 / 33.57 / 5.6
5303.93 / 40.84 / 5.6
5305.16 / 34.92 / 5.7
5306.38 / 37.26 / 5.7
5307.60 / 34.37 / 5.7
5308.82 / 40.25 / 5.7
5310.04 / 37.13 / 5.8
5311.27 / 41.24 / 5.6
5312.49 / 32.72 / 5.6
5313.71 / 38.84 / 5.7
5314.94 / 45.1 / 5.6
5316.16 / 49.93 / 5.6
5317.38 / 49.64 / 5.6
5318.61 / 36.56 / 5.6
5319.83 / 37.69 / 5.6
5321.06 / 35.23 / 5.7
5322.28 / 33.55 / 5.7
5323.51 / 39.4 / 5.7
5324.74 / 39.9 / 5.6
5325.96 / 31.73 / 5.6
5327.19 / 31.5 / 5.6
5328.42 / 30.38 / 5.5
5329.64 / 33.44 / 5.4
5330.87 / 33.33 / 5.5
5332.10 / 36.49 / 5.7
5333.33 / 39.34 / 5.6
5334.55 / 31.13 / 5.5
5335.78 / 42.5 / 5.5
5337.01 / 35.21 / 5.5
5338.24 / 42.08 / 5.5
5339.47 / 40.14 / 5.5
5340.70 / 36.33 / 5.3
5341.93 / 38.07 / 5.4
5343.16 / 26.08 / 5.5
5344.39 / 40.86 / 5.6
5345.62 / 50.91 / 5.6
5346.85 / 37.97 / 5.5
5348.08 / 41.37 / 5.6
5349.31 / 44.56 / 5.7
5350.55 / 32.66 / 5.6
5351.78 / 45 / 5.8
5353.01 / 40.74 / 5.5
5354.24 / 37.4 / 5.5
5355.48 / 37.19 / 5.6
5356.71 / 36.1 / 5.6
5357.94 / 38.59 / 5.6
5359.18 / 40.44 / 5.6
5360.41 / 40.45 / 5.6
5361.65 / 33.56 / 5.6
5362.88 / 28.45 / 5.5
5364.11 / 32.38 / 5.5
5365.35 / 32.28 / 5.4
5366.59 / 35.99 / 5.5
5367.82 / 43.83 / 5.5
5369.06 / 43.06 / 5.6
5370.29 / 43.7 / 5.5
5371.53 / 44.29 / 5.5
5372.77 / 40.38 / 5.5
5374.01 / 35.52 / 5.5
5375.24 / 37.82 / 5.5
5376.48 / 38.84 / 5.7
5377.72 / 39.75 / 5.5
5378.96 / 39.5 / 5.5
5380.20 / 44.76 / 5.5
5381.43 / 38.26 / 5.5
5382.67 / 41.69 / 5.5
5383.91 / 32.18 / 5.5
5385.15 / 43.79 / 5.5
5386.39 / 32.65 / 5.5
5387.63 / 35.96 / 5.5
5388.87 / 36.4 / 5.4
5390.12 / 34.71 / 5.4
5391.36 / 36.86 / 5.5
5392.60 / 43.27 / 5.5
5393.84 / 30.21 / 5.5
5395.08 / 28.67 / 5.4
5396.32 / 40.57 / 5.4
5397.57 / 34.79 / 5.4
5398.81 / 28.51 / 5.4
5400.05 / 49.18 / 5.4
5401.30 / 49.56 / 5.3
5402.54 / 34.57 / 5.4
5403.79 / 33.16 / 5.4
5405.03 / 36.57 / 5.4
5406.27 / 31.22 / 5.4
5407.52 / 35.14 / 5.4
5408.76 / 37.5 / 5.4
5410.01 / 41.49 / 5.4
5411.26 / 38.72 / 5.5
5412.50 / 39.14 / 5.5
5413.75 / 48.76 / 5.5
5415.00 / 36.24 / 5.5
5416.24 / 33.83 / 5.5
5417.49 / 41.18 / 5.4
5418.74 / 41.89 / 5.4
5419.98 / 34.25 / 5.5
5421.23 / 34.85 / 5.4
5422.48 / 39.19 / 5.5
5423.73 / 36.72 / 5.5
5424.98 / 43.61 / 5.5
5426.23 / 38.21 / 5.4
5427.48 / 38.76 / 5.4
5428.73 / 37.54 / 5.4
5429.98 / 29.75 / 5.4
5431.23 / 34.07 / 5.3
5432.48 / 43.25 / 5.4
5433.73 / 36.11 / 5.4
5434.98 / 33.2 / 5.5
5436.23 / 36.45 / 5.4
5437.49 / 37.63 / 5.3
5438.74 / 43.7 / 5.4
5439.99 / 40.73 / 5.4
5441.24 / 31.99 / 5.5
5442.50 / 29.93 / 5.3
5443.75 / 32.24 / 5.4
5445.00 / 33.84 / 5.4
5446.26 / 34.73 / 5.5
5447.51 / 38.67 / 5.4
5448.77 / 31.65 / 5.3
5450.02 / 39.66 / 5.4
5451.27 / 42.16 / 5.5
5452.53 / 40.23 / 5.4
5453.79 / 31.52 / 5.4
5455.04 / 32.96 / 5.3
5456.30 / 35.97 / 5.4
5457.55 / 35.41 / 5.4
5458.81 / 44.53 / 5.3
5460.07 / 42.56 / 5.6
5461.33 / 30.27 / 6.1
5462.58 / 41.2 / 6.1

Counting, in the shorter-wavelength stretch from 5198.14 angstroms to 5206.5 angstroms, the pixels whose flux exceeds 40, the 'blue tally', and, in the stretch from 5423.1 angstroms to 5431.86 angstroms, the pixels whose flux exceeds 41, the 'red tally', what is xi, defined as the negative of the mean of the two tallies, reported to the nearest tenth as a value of -1.5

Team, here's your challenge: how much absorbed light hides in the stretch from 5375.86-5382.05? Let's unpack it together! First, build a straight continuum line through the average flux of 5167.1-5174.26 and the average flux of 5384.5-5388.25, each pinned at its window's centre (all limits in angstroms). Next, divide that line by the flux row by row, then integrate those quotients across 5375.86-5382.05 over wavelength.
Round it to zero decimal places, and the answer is 7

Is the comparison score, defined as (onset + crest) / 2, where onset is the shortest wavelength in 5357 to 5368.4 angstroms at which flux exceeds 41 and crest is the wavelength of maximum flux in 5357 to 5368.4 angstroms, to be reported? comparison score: 5367.8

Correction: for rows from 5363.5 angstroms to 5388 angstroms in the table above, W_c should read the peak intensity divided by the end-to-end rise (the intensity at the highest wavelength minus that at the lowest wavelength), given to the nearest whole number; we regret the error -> 13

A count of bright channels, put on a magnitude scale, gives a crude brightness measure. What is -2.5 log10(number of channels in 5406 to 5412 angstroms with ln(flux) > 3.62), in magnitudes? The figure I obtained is -1.2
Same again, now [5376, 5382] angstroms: -1.7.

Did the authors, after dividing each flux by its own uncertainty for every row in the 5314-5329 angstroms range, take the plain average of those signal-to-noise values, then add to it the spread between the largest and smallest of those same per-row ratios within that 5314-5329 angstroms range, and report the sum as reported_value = 10.2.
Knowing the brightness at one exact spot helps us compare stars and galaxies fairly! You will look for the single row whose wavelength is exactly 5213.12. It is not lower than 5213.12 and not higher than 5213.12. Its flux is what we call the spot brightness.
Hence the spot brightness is 44.79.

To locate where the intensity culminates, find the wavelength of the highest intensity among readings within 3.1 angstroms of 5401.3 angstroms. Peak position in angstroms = 5401.30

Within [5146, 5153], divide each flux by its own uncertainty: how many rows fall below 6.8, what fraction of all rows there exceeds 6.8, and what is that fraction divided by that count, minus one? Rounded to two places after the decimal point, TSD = -0.17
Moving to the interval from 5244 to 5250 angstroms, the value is -0.70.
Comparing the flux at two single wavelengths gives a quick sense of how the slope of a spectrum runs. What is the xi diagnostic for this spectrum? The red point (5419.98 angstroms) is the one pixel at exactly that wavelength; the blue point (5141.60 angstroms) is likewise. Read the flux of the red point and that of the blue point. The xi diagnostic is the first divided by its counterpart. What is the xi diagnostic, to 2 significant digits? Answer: 0.88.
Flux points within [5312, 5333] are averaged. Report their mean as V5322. 37.4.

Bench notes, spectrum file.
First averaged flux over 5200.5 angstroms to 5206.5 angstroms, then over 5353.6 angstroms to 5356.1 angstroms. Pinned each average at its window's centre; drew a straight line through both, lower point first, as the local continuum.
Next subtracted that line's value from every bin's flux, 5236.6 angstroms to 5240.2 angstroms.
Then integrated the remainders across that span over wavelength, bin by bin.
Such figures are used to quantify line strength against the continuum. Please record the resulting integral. 11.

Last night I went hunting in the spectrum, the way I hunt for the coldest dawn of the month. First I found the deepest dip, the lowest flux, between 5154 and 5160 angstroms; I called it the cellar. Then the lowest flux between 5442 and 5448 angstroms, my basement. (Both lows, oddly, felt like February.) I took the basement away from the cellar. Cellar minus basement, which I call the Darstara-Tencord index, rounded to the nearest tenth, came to 1.0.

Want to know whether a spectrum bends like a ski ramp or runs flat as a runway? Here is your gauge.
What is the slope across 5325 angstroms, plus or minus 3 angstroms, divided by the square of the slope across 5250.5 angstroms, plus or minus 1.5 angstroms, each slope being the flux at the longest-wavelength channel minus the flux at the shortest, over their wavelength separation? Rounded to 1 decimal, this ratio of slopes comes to -0.3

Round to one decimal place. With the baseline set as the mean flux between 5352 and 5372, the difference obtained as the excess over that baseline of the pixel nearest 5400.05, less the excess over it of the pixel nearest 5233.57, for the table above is 8.8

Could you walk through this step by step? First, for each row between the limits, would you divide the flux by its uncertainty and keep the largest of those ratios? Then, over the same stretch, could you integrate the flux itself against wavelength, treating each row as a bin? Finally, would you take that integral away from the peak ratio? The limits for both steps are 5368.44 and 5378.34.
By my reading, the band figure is -392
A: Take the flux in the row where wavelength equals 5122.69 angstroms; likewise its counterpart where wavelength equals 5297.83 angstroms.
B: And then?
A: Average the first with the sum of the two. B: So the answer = 161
